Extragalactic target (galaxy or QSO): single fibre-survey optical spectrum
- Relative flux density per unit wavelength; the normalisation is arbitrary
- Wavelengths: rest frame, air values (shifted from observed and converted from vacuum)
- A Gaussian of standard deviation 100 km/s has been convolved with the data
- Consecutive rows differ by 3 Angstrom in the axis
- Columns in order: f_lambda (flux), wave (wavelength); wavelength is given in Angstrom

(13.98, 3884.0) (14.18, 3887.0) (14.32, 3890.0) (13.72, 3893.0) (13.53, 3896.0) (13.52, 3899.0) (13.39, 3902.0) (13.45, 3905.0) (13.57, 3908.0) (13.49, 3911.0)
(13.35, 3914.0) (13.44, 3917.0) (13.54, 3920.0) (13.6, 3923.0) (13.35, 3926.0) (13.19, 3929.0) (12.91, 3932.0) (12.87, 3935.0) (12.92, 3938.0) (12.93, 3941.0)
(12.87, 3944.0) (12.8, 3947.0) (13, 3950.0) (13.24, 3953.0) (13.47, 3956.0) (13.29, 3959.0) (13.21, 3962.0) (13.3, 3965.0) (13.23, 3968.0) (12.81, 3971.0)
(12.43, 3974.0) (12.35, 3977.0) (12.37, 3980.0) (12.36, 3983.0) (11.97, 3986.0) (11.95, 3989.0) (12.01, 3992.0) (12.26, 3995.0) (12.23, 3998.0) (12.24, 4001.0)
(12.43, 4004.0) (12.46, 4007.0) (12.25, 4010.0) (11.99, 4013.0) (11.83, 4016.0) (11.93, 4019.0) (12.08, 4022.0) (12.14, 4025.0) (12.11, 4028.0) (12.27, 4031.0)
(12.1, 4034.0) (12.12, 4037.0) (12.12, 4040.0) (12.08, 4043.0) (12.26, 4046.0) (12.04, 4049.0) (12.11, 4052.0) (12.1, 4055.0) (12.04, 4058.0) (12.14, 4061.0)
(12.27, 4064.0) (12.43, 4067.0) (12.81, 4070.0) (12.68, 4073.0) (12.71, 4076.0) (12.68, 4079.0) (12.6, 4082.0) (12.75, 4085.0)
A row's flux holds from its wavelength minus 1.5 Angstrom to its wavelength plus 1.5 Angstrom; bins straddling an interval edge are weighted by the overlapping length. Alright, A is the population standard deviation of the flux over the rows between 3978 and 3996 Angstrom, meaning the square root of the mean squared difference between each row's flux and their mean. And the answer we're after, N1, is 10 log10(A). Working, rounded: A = 0.18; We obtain -7.4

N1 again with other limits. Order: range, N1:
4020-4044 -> -12.4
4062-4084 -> -7.6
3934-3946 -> -15.6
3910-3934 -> -6.8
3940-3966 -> -6.6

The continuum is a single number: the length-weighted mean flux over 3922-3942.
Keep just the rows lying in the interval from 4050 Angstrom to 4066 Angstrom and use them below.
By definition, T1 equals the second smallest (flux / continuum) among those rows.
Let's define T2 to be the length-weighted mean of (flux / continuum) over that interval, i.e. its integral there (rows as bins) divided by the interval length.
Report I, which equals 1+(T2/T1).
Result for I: 2.00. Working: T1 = 0.92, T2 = 0.93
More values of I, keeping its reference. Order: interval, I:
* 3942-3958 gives 2.02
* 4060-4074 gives 2.02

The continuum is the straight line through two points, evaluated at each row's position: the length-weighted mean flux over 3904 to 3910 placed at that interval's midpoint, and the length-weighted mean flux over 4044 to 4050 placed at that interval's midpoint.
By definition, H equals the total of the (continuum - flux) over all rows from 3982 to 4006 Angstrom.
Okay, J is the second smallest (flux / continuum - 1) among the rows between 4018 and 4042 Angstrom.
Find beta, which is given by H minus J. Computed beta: 4.0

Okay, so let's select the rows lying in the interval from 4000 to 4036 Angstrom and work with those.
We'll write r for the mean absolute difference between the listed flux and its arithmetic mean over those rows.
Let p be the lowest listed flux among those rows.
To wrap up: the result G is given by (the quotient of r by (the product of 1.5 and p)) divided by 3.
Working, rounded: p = 11.83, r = 0.15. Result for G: 0.0028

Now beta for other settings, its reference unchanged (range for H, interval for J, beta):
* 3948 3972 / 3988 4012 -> -1.5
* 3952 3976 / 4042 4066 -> -1.3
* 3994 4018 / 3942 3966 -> 2.8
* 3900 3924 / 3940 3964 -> -0.1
